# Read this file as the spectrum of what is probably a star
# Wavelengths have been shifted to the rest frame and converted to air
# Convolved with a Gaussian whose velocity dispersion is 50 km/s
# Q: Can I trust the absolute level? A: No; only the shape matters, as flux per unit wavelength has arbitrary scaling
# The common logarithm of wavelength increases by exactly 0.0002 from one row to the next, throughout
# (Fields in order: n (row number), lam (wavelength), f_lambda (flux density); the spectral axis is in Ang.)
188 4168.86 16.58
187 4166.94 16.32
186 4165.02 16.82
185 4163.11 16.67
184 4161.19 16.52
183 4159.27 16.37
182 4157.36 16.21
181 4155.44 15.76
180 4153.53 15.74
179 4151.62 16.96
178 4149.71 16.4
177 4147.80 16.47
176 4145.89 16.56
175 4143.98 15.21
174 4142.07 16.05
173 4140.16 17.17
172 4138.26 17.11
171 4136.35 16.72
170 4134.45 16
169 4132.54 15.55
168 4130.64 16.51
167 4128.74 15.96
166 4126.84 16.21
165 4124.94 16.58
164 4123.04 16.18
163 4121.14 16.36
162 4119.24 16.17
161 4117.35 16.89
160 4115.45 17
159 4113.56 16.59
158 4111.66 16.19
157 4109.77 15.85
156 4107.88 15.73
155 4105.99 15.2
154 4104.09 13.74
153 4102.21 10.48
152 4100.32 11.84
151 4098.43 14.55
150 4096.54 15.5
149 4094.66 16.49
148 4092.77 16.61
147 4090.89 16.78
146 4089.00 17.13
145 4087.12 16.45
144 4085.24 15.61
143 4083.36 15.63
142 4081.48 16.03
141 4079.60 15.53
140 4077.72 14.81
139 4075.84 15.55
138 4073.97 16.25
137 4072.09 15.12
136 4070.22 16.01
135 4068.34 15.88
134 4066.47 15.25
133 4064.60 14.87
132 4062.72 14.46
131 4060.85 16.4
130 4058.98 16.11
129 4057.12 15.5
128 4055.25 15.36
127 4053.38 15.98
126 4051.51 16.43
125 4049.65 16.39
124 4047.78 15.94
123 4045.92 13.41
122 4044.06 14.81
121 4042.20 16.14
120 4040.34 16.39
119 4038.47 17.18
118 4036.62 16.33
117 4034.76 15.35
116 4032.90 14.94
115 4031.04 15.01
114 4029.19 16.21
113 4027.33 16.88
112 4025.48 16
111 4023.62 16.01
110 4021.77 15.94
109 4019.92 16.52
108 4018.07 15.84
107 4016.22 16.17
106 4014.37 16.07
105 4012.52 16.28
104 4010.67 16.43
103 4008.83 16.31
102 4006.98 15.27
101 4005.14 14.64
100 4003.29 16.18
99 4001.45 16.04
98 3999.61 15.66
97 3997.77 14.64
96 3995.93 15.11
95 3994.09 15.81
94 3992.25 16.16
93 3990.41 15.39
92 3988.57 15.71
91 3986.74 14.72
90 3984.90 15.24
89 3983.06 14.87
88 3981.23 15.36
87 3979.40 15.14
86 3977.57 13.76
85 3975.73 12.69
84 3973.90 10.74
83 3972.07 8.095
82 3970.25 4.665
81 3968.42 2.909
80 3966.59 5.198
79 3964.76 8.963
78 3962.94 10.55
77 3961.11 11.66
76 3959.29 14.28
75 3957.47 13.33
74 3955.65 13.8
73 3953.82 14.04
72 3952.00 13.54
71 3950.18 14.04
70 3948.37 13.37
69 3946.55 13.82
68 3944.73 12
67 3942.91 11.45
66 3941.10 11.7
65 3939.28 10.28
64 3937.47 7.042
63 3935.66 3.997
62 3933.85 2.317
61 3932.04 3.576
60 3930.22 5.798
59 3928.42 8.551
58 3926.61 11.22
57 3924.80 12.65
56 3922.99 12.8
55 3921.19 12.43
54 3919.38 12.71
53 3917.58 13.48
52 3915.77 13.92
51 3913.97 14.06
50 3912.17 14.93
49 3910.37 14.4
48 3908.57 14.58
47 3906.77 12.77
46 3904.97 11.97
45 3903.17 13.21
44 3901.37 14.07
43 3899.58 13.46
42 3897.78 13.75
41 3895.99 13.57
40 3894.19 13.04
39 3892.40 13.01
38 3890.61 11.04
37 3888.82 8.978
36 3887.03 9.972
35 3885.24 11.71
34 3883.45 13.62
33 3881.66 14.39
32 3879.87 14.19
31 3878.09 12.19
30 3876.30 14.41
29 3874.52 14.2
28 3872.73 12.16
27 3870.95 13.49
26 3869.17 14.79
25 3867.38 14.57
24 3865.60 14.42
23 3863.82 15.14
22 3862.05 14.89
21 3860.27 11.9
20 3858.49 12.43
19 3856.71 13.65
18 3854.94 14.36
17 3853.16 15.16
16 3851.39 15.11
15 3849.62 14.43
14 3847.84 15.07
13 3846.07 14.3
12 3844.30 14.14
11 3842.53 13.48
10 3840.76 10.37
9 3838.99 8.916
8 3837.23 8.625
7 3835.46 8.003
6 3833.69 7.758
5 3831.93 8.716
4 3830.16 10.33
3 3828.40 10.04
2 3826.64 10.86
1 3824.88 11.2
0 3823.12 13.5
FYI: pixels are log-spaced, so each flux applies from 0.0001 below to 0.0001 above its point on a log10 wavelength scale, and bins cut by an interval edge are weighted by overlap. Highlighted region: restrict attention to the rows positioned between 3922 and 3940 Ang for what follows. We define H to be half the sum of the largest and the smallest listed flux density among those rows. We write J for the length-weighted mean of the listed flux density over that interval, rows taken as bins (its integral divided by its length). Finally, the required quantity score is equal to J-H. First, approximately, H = 7.6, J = 7.8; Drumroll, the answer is 0.3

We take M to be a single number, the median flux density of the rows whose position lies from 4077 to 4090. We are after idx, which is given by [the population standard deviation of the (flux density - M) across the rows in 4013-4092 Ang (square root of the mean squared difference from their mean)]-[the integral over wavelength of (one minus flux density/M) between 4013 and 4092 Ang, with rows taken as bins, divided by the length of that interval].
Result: 0.75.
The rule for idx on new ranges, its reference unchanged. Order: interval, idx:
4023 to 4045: 0.75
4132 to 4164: 0.58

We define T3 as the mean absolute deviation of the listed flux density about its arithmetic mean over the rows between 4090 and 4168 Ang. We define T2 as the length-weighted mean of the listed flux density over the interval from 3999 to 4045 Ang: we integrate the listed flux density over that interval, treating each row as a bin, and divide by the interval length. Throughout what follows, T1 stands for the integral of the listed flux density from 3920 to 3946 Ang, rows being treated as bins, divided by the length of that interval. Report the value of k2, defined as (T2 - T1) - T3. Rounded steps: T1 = 9.1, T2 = 15.9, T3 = 0.79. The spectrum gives 6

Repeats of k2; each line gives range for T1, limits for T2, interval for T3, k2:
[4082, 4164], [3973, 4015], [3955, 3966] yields -3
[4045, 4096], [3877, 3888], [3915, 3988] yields -6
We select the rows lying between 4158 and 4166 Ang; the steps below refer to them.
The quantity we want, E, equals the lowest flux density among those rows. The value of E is 16.37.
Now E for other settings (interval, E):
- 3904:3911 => 11.97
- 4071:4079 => 14.81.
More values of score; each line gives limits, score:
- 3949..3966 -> 0.9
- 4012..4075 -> 0.5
